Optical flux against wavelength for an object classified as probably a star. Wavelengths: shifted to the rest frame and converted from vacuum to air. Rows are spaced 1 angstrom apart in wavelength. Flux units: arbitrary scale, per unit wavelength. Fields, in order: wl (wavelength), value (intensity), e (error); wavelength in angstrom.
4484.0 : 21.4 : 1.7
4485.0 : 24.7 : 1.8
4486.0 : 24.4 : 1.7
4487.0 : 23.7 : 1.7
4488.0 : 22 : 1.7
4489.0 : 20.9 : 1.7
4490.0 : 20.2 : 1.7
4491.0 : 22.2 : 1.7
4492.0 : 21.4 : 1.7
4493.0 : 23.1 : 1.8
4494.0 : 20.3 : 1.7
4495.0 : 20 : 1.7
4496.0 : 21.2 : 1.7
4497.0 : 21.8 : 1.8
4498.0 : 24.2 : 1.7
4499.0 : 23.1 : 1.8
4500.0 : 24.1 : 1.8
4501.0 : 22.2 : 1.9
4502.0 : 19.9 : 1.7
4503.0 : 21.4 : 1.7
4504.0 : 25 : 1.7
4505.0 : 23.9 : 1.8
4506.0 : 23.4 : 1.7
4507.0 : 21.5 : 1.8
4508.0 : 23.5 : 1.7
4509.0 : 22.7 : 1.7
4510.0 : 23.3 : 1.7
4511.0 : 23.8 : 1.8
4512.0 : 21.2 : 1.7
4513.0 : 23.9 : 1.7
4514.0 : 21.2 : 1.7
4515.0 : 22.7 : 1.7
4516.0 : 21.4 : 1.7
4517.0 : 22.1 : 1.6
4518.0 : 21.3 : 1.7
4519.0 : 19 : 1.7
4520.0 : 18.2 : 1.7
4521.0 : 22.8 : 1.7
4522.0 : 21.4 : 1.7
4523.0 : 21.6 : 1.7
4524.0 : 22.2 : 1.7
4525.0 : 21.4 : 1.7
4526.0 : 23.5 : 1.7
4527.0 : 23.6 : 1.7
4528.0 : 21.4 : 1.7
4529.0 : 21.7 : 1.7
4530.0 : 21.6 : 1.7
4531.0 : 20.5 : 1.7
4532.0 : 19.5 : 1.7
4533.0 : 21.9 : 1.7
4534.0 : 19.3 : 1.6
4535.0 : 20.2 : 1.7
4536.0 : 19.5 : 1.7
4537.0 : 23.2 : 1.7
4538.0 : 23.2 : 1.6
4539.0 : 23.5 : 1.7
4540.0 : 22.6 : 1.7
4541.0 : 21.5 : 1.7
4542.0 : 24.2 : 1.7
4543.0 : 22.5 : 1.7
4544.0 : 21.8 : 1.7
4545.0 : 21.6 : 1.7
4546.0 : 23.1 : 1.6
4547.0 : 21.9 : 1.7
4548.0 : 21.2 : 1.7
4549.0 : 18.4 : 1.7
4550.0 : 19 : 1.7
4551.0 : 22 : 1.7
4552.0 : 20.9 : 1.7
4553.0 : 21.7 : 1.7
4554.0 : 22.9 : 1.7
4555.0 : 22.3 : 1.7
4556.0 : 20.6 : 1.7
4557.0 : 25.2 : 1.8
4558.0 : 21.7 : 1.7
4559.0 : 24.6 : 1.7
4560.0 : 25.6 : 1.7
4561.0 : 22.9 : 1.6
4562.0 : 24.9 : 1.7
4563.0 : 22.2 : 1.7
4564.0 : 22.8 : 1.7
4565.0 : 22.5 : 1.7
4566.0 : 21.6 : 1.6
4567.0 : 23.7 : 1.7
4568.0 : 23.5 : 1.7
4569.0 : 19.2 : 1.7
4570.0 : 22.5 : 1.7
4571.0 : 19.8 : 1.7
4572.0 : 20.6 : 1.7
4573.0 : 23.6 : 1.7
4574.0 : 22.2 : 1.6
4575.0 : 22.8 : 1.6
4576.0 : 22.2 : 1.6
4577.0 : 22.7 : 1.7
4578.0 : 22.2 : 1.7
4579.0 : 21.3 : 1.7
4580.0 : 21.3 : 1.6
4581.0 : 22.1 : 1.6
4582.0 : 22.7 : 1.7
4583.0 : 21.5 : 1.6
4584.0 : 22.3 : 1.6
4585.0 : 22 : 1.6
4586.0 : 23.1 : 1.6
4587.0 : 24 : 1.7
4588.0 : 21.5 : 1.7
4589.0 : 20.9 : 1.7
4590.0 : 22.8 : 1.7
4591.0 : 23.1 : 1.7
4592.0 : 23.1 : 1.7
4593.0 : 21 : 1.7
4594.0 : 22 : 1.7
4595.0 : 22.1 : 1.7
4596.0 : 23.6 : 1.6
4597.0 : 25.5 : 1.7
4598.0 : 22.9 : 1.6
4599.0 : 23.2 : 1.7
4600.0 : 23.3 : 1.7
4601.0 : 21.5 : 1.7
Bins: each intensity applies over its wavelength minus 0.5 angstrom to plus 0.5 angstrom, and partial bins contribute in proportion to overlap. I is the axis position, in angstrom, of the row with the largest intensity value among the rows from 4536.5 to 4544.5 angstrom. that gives 4542.0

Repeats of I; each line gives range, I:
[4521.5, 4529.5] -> 4527.0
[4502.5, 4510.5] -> 4504.0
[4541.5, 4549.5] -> 4542.0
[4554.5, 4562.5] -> 4560.0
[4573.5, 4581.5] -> 4575.0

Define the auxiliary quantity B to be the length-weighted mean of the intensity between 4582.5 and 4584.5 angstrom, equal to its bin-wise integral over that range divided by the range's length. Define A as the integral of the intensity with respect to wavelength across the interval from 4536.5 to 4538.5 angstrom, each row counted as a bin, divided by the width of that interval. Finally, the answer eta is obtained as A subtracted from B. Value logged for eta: -1.3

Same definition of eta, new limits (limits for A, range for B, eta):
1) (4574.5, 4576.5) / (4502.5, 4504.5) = 0.7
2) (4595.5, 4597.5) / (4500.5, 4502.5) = -3.5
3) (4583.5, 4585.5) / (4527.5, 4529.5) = -0.6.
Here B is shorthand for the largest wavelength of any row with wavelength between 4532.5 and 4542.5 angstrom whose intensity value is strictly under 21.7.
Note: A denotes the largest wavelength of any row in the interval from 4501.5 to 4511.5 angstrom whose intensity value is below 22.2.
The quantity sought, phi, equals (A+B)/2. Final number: 4524.0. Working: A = 4507.0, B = 4541.0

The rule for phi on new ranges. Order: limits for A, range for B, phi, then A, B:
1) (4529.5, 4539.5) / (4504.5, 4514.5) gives 4525.0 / 4536.0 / 4514.0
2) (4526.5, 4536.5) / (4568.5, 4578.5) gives 4554.0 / 4536.0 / 4572.0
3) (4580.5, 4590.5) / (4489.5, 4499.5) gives 4542.5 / 4589.0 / 4496.0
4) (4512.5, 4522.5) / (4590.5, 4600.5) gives 4557.5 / 4522.0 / 4593.0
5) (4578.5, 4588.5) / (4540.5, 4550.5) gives 4569.0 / 4588.0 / 4550.0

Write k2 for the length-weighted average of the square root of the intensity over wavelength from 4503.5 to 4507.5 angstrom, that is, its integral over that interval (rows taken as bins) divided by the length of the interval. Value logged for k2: 4.84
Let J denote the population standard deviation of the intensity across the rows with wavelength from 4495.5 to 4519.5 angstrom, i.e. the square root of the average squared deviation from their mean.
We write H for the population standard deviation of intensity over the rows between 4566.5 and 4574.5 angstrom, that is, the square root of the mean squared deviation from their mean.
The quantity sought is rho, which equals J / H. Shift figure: 0.9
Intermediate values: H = 1.68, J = 1.4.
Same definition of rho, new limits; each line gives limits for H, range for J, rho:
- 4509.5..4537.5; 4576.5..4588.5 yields 0.5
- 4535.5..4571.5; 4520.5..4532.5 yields 0.7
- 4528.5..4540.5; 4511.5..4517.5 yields 0.7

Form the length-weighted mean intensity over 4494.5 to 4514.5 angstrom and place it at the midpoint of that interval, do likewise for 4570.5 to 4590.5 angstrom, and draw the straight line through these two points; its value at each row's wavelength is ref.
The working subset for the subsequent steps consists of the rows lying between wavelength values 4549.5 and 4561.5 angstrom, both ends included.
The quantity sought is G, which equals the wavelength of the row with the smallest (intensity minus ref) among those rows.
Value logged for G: 4550.0 angstrom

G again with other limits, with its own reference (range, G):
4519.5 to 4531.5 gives 4520.0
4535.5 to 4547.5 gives 4536.0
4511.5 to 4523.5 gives 4520.0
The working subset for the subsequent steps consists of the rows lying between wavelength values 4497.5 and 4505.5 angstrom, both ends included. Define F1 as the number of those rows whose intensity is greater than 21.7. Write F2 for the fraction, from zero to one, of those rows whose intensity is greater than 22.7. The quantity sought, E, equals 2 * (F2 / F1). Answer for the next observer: 0.208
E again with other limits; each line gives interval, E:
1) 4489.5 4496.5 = 0.143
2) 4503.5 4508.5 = 0.400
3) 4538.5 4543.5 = 0.200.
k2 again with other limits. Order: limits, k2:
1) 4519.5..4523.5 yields 4.58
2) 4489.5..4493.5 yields 4.66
